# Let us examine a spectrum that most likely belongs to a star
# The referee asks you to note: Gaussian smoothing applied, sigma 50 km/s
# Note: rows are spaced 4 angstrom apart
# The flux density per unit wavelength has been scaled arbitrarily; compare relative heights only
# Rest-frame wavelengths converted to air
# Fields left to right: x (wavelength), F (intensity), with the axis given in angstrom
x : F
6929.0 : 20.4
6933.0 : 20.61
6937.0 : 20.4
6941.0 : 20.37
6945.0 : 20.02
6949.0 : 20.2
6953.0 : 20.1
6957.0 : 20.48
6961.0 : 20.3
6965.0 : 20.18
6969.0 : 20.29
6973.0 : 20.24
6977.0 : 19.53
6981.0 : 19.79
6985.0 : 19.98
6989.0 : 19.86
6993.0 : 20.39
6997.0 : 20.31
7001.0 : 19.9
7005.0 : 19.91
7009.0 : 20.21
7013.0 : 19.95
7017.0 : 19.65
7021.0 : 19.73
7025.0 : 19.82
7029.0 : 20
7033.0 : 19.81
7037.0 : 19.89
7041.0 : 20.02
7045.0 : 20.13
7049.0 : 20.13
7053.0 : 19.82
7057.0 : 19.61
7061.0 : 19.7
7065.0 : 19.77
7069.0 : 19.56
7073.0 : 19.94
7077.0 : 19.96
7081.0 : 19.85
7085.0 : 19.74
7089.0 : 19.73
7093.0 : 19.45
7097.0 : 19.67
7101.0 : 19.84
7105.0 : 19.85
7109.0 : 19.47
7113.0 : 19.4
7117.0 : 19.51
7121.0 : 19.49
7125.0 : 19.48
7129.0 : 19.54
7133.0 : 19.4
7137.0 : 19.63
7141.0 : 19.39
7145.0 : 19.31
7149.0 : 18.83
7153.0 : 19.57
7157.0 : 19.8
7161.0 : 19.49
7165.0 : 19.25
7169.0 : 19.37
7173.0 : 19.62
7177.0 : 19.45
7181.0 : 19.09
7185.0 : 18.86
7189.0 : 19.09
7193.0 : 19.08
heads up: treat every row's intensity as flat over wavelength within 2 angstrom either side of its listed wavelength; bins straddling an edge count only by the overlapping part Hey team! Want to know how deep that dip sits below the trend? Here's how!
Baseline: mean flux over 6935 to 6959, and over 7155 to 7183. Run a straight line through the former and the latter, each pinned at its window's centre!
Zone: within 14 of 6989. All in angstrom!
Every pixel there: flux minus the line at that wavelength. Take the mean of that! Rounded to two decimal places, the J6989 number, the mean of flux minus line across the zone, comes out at -0.14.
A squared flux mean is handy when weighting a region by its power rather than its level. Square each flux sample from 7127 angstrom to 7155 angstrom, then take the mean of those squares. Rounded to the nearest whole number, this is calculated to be 376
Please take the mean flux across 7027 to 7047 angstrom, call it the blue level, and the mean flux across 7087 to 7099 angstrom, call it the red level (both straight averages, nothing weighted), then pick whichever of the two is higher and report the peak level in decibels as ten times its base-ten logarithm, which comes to 13.00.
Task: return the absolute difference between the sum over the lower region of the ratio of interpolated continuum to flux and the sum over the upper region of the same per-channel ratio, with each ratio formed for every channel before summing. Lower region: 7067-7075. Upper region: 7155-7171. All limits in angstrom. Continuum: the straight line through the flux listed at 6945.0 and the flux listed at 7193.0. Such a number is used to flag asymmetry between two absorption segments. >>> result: 1.96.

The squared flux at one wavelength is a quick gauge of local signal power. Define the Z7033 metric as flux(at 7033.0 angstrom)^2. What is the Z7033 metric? 392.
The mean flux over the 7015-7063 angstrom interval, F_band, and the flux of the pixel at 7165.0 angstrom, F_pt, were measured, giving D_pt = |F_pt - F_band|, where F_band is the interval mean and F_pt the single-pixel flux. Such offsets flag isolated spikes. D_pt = 0.61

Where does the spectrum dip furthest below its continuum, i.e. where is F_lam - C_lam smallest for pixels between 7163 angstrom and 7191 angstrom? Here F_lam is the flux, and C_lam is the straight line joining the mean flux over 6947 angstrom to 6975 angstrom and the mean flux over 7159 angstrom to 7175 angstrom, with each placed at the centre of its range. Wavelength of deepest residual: 7185.0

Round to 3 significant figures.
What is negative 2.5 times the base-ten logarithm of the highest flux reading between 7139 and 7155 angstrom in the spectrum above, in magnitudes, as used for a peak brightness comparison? -3.23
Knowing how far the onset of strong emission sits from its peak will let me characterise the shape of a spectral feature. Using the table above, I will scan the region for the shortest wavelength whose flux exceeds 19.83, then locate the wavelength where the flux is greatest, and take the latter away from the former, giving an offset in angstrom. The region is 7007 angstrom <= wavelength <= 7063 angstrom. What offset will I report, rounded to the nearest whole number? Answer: 0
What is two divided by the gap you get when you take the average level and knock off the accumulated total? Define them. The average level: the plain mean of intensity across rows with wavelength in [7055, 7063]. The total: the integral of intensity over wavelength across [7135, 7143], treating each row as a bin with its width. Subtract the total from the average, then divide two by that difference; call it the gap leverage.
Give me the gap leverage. -0.0147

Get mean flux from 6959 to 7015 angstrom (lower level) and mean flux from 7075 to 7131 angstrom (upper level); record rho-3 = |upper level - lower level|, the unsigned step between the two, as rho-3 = 0.42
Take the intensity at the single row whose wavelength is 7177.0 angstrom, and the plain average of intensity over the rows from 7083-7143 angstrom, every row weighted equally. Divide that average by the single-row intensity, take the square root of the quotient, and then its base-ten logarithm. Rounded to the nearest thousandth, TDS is 0.001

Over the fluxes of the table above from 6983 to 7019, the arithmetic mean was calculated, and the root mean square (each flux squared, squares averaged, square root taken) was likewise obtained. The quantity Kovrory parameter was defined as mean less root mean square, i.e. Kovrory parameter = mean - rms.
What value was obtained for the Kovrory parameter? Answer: -0.0013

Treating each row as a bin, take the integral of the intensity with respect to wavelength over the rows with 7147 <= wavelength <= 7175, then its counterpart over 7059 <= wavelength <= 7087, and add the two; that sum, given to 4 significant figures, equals 1098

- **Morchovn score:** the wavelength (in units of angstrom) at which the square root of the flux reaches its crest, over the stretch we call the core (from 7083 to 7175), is 7105.0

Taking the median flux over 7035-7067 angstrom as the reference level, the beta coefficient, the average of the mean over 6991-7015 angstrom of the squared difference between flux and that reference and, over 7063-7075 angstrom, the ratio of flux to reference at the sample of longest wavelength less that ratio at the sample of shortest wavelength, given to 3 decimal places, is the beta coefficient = 0.057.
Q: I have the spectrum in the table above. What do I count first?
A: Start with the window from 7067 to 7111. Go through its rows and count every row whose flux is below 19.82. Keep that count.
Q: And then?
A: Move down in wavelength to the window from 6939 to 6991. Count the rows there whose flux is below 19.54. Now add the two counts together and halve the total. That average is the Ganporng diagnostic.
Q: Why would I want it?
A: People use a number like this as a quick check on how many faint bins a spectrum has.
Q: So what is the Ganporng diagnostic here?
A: 3.5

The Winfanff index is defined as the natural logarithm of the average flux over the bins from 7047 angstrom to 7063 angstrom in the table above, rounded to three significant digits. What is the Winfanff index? 2.99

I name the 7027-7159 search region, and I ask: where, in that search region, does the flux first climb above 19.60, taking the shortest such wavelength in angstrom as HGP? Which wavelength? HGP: 7029.0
